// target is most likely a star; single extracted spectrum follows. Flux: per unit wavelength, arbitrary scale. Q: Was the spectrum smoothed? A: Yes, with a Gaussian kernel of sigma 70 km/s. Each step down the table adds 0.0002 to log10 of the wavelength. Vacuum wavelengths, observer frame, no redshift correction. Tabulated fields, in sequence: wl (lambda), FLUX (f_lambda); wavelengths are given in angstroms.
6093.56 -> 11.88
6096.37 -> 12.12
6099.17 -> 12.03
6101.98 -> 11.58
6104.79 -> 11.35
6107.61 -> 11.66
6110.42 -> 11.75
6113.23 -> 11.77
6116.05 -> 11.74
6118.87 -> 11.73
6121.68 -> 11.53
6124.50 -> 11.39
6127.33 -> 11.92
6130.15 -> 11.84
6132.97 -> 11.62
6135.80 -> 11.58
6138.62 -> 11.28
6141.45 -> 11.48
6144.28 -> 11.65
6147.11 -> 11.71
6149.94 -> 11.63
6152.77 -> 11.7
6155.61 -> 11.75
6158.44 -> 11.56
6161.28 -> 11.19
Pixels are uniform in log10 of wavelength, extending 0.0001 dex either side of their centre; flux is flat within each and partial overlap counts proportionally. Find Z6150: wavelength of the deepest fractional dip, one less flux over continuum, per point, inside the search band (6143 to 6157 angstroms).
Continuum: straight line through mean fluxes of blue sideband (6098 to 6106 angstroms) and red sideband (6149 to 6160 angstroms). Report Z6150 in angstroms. 6149.94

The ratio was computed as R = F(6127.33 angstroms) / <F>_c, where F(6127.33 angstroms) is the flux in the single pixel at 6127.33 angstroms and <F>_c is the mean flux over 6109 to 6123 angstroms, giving 1.02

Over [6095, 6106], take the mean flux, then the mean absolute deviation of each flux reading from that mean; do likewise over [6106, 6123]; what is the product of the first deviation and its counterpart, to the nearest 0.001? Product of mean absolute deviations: 0.021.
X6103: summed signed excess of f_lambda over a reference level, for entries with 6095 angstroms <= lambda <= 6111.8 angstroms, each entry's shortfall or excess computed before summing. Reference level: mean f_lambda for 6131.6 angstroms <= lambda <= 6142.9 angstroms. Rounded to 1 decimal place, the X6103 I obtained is 1.6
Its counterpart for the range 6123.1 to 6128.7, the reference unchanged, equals 0.3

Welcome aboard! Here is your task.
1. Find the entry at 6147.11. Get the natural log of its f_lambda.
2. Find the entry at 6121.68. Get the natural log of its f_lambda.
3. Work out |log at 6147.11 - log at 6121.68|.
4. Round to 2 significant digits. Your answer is 0.015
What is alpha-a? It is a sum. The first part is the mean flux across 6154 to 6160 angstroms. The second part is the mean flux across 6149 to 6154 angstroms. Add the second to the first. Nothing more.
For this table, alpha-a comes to 23.3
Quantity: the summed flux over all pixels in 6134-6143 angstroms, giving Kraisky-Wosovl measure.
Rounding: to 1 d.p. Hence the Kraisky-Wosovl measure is 34.3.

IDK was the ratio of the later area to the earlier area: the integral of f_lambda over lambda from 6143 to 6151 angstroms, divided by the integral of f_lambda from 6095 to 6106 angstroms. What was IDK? 0.7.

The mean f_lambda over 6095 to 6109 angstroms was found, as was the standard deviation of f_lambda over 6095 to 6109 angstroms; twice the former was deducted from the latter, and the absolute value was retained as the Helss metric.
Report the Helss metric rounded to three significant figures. 23.2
